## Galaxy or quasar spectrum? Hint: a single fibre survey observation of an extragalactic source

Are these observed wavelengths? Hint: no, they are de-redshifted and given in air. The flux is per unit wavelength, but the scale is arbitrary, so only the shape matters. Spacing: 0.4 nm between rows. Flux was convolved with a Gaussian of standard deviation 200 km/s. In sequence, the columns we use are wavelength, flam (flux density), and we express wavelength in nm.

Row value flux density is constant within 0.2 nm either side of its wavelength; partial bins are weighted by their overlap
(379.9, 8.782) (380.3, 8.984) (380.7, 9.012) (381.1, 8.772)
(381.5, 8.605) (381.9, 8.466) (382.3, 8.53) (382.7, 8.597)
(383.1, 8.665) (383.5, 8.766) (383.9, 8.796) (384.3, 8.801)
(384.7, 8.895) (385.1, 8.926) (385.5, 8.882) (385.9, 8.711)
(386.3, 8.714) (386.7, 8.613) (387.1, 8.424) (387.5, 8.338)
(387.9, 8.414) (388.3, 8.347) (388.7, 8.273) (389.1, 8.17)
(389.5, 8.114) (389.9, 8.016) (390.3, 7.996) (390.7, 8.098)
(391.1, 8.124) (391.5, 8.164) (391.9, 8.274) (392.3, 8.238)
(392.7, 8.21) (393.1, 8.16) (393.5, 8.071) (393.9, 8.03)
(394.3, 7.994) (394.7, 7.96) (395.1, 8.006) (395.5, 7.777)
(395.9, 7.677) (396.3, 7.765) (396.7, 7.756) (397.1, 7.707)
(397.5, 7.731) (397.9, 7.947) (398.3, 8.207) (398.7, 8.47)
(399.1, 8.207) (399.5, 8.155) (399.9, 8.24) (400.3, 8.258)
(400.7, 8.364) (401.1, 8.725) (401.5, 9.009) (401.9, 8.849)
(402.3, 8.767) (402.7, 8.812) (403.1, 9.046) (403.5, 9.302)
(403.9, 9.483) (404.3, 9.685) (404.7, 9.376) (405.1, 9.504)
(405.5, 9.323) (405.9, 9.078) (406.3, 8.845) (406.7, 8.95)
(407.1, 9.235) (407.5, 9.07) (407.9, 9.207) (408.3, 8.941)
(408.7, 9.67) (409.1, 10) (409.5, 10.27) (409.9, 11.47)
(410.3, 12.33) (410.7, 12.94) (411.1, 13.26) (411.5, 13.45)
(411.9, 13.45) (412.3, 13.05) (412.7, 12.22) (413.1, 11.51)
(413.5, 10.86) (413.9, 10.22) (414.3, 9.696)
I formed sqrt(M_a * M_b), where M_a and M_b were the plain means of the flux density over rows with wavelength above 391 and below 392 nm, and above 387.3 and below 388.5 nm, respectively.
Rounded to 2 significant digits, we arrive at 8.3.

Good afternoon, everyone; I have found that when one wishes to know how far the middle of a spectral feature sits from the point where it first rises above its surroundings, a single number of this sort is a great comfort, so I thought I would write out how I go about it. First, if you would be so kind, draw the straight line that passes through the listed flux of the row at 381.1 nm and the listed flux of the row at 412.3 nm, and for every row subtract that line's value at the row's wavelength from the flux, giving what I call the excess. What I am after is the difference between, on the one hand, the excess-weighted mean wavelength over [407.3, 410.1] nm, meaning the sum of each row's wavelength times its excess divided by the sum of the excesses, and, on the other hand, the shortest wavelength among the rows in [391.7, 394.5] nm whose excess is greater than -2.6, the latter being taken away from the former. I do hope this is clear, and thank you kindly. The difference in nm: 16.62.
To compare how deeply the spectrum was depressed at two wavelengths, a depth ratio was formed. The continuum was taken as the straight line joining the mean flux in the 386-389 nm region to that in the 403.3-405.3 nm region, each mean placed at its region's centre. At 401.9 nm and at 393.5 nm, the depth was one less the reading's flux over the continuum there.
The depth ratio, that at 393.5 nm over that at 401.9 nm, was 1.7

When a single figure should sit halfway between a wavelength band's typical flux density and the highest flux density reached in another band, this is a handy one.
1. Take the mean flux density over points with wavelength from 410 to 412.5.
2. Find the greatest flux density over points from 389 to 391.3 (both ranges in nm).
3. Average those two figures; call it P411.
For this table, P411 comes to 10.6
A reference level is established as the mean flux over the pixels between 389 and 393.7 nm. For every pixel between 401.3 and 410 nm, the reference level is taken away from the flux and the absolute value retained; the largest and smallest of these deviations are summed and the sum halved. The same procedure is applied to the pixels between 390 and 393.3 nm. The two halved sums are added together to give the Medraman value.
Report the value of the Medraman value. 2.1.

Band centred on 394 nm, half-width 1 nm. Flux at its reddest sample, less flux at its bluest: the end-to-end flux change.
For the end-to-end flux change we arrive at -0.20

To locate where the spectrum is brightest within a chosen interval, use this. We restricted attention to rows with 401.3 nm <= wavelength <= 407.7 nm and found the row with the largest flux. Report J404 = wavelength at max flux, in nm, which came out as 404.3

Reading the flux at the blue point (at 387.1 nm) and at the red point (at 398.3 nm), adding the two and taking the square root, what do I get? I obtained 4.08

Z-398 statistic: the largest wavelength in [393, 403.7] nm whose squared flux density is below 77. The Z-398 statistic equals 402.3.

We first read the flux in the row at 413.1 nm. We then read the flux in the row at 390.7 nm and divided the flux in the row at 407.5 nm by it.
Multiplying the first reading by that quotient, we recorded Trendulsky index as 13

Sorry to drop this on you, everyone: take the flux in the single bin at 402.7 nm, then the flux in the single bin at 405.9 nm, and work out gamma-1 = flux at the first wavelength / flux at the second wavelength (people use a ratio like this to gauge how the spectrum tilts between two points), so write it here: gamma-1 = 0.97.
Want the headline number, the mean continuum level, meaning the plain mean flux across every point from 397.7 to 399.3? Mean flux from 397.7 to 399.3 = 8.21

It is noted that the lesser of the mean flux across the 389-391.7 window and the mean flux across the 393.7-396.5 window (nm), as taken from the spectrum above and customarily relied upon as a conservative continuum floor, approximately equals 7.89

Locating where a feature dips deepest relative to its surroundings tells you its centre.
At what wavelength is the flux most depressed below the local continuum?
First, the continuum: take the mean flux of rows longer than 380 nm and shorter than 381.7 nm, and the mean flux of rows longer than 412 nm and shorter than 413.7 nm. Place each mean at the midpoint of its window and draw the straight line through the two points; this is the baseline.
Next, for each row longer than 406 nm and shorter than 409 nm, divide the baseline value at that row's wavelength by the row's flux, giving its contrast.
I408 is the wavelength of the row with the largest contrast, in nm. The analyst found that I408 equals 408.3 nm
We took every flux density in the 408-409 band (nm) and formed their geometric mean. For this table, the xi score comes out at 9.3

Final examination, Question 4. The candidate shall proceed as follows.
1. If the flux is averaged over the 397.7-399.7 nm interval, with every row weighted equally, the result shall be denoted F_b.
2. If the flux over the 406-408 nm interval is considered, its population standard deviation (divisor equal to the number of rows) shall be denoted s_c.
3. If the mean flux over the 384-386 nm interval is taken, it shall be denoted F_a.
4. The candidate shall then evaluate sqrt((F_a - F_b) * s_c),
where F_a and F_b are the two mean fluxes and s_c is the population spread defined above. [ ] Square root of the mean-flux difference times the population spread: 0.31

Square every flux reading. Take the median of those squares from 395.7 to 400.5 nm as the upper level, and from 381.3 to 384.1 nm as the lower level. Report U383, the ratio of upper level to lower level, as 0.9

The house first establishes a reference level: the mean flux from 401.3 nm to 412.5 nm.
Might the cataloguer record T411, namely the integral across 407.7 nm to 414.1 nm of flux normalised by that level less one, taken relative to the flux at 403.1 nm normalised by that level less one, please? -7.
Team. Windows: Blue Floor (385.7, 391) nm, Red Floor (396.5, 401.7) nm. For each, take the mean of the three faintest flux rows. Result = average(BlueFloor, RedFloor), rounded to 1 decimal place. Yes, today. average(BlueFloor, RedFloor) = 7.9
